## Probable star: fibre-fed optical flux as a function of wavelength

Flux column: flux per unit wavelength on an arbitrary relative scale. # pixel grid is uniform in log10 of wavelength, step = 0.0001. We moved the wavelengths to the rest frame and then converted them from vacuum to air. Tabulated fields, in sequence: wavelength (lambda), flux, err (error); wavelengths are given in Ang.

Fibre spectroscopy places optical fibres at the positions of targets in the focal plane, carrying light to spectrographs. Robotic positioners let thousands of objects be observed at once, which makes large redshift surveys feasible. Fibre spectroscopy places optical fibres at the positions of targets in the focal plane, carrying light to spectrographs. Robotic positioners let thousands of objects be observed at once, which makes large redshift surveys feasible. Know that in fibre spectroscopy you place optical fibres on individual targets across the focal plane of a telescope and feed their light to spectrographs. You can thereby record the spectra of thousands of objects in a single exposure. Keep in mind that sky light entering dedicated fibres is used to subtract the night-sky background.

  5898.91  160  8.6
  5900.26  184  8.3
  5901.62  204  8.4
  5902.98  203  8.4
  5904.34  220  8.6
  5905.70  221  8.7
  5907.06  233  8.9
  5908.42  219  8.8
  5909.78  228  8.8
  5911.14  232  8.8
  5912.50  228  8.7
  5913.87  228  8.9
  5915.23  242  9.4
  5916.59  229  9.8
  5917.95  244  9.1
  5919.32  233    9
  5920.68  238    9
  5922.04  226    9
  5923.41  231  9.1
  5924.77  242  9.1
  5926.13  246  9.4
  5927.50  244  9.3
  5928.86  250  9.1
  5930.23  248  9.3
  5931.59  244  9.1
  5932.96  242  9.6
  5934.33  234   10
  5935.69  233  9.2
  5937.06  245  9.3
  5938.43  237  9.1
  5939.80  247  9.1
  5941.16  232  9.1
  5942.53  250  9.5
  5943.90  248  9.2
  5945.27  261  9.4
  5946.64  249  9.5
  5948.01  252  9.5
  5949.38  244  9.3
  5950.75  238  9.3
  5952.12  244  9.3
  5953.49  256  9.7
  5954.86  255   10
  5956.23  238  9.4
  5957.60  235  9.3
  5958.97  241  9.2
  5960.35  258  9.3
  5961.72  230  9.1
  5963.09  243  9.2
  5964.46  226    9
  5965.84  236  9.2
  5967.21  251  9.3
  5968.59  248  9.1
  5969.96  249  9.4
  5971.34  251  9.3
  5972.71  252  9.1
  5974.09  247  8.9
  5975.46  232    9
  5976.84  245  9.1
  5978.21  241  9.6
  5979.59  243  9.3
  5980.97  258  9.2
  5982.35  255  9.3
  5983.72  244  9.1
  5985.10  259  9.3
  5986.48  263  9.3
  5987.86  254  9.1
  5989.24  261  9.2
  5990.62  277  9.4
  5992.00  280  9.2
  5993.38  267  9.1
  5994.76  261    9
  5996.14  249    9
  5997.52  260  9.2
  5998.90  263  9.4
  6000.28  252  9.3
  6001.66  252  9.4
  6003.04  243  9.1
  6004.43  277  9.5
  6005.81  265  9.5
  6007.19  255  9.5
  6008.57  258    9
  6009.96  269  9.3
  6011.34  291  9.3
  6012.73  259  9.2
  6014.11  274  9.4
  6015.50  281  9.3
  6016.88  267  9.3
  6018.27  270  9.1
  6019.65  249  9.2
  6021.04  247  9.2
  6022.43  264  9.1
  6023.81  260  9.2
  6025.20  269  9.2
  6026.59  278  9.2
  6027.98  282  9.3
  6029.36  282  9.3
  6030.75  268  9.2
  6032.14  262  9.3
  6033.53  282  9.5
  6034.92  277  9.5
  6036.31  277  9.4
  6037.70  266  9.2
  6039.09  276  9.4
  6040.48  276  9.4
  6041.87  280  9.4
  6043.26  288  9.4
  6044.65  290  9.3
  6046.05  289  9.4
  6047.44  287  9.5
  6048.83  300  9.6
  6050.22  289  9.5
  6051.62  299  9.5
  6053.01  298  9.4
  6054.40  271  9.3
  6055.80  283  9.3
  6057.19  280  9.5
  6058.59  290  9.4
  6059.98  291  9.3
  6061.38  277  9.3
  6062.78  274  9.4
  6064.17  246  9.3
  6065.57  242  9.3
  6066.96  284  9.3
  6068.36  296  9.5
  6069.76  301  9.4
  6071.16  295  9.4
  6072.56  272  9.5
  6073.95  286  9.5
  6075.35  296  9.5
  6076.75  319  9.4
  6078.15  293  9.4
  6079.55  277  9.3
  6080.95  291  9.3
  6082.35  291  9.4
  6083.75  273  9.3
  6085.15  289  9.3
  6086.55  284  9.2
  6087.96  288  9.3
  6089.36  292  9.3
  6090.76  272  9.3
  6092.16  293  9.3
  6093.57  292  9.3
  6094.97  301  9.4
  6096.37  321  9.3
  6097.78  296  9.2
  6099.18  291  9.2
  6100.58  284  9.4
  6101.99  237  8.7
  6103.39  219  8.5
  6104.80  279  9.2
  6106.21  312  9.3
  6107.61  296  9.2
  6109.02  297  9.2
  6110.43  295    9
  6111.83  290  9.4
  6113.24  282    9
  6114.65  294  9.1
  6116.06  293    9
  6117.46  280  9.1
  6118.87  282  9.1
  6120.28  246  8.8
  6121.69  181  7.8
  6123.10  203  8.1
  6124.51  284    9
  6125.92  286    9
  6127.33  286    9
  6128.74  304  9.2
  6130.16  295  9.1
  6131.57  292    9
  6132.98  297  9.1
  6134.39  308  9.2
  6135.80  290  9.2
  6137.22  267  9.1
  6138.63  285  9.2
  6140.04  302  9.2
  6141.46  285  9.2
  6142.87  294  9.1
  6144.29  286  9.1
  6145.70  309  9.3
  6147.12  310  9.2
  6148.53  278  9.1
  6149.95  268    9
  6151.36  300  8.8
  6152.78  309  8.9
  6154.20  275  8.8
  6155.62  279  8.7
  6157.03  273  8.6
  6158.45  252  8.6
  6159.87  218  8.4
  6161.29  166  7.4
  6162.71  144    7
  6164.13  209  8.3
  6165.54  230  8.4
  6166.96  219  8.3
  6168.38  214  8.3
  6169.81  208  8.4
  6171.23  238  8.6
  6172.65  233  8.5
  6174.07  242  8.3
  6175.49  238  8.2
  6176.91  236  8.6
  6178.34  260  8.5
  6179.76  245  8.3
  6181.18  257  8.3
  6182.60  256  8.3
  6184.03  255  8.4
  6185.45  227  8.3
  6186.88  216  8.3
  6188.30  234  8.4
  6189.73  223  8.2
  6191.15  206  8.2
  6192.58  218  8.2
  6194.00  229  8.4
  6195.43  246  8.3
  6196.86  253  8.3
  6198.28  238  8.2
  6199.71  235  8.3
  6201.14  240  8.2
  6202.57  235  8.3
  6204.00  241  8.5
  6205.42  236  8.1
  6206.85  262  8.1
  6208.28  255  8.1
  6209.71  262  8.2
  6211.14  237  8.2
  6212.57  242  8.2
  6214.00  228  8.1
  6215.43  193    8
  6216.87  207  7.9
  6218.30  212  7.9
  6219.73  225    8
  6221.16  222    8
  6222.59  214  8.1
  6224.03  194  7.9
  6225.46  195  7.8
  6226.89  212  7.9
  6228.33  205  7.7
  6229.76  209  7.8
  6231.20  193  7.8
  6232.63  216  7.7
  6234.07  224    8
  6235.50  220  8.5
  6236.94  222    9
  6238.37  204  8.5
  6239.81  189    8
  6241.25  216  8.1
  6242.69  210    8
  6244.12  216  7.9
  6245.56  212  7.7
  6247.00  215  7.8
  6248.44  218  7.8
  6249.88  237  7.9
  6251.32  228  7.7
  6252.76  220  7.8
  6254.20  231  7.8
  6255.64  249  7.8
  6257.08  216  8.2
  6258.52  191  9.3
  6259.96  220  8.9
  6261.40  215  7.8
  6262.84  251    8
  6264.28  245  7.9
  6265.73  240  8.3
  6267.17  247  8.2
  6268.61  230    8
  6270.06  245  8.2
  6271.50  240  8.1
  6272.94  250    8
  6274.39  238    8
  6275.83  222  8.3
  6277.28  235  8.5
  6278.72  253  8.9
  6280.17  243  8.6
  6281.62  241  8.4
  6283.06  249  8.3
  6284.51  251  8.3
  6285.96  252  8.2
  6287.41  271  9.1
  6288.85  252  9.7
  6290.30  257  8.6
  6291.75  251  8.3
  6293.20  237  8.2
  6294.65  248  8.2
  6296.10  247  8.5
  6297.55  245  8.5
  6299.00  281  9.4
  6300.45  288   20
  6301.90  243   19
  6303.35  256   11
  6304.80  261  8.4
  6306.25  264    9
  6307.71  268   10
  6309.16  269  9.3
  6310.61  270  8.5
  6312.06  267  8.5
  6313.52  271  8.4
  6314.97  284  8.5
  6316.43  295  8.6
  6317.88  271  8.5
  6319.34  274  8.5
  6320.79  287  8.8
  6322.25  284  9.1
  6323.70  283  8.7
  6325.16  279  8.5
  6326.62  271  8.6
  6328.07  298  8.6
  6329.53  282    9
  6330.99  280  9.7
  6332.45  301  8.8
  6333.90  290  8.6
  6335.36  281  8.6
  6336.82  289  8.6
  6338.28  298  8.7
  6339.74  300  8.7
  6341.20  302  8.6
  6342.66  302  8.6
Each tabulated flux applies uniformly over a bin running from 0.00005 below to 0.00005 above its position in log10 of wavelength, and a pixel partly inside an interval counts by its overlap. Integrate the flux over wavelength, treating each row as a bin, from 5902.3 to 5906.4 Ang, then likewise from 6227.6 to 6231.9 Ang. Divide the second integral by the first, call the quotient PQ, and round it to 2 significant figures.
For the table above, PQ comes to 0.99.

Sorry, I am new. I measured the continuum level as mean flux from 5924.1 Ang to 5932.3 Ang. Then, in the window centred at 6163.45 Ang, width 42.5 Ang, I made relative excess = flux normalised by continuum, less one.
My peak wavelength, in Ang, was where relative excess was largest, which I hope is 6147.12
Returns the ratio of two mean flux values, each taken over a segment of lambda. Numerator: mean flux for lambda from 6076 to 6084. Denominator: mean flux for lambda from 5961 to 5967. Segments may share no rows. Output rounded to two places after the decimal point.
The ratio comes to 1.24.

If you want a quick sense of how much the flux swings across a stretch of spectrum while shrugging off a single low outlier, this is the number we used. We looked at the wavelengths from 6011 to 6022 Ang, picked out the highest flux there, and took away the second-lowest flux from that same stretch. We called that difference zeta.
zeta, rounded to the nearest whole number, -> 42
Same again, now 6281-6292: 22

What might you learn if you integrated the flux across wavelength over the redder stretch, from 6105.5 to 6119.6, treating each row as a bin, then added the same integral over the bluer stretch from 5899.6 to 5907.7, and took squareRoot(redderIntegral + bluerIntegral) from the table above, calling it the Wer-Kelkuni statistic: 76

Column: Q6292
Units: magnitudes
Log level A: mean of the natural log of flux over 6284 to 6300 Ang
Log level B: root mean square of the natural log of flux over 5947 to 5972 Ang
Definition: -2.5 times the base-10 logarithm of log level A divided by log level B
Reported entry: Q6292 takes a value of -0.008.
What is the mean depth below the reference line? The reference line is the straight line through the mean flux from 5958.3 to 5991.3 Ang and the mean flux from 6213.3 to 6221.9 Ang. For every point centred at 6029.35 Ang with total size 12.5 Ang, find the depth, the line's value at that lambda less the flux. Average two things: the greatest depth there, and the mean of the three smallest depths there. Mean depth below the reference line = -30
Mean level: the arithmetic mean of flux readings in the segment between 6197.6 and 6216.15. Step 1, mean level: 239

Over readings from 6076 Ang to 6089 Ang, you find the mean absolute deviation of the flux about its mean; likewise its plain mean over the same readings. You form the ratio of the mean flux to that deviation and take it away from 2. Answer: -34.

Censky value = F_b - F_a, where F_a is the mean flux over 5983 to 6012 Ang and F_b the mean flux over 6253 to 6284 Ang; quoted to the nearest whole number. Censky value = -26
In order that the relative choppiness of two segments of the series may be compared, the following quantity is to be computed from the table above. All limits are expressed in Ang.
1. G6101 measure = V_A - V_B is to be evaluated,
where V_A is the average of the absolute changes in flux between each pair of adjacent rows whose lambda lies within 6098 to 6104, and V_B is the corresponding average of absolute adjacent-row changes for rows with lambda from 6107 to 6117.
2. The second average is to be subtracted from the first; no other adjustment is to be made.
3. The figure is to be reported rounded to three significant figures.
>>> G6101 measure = 19.2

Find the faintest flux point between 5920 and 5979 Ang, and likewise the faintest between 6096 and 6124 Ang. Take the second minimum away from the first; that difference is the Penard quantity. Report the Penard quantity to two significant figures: 45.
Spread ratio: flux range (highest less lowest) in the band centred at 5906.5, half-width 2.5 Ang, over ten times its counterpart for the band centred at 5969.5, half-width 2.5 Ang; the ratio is 0.47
